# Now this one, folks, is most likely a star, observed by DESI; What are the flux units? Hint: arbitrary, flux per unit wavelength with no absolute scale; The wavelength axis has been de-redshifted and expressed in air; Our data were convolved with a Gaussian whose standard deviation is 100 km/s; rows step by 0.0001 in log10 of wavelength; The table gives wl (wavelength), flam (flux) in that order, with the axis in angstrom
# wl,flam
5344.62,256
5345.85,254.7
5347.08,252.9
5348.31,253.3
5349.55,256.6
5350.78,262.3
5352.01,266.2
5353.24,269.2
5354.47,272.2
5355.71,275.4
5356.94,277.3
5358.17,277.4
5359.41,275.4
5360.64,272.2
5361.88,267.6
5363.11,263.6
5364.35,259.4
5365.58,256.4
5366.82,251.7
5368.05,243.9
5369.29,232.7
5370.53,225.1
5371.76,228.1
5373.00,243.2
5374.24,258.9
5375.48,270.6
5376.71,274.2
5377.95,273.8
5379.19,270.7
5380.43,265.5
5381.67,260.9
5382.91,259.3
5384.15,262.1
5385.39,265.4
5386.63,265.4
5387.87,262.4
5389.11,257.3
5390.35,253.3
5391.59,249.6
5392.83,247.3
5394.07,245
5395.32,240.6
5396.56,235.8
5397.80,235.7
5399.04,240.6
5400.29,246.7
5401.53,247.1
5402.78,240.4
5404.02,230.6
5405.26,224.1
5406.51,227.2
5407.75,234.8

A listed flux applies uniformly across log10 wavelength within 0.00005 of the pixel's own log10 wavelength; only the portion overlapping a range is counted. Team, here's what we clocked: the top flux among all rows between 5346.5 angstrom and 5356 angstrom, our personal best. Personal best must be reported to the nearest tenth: 275.4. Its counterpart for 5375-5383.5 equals 274.2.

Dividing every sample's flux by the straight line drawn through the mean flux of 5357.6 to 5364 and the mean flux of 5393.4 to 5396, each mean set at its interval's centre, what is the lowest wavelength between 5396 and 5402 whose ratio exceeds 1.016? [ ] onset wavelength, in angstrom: 5400.29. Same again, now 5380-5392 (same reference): 5380.43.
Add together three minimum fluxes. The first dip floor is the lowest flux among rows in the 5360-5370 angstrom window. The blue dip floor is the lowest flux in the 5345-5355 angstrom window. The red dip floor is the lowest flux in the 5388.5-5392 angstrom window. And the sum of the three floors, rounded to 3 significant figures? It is 735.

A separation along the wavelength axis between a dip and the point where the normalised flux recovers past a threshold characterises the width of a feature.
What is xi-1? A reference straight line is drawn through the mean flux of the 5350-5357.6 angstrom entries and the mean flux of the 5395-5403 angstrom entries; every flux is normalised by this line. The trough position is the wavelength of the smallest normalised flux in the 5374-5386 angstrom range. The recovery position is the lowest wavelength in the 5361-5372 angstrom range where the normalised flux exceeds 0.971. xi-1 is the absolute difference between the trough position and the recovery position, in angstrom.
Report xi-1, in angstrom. 12.4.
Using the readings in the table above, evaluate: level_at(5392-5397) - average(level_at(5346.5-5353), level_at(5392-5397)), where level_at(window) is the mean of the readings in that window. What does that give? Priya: -8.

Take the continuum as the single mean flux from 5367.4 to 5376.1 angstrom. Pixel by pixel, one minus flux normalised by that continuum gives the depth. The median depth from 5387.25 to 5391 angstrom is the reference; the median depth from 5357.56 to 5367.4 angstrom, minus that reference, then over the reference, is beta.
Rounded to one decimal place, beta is 0.6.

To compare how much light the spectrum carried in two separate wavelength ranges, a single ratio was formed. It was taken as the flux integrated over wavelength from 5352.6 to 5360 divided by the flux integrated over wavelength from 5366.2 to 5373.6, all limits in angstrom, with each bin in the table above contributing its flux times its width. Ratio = 1.2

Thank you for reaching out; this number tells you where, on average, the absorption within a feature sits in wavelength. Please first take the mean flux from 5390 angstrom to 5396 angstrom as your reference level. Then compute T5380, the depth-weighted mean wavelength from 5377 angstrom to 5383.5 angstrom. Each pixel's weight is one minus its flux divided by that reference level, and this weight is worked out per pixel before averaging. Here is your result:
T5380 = 5379.9 angstrom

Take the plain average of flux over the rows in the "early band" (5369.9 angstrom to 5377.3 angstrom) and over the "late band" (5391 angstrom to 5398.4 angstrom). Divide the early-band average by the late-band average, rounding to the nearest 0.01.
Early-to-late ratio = 1.03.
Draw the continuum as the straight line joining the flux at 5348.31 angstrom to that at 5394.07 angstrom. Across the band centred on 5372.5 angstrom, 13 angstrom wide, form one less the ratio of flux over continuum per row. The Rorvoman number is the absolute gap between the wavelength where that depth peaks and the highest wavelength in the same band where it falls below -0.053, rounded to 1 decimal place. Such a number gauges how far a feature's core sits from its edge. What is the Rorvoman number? 7.4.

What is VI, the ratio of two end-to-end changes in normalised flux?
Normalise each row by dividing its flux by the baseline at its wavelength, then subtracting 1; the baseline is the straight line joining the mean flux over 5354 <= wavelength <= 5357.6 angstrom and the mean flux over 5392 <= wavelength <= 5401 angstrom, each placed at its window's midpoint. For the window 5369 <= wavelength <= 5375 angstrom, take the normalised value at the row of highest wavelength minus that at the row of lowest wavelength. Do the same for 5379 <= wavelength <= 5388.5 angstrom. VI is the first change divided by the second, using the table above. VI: -35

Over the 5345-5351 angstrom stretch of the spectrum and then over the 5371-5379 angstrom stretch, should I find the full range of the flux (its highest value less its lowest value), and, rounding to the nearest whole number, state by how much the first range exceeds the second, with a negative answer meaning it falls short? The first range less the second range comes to -37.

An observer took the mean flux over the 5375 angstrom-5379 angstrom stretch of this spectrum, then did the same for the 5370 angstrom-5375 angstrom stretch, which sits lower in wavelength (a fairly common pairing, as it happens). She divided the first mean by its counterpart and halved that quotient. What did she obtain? 0.57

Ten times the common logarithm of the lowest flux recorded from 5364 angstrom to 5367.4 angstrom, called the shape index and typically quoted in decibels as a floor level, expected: 24.0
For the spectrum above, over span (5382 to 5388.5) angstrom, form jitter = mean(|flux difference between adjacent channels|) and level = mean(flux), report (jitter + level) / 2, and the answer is 133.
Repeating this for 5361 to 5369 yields 131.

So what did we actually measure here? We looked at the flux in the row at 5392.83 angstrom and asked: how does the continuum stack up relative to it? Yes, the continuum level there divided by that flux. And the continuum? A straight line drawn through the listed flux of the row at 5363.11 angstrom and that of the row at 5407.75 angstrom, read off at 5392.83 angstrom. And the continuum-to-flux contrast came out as 0.99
